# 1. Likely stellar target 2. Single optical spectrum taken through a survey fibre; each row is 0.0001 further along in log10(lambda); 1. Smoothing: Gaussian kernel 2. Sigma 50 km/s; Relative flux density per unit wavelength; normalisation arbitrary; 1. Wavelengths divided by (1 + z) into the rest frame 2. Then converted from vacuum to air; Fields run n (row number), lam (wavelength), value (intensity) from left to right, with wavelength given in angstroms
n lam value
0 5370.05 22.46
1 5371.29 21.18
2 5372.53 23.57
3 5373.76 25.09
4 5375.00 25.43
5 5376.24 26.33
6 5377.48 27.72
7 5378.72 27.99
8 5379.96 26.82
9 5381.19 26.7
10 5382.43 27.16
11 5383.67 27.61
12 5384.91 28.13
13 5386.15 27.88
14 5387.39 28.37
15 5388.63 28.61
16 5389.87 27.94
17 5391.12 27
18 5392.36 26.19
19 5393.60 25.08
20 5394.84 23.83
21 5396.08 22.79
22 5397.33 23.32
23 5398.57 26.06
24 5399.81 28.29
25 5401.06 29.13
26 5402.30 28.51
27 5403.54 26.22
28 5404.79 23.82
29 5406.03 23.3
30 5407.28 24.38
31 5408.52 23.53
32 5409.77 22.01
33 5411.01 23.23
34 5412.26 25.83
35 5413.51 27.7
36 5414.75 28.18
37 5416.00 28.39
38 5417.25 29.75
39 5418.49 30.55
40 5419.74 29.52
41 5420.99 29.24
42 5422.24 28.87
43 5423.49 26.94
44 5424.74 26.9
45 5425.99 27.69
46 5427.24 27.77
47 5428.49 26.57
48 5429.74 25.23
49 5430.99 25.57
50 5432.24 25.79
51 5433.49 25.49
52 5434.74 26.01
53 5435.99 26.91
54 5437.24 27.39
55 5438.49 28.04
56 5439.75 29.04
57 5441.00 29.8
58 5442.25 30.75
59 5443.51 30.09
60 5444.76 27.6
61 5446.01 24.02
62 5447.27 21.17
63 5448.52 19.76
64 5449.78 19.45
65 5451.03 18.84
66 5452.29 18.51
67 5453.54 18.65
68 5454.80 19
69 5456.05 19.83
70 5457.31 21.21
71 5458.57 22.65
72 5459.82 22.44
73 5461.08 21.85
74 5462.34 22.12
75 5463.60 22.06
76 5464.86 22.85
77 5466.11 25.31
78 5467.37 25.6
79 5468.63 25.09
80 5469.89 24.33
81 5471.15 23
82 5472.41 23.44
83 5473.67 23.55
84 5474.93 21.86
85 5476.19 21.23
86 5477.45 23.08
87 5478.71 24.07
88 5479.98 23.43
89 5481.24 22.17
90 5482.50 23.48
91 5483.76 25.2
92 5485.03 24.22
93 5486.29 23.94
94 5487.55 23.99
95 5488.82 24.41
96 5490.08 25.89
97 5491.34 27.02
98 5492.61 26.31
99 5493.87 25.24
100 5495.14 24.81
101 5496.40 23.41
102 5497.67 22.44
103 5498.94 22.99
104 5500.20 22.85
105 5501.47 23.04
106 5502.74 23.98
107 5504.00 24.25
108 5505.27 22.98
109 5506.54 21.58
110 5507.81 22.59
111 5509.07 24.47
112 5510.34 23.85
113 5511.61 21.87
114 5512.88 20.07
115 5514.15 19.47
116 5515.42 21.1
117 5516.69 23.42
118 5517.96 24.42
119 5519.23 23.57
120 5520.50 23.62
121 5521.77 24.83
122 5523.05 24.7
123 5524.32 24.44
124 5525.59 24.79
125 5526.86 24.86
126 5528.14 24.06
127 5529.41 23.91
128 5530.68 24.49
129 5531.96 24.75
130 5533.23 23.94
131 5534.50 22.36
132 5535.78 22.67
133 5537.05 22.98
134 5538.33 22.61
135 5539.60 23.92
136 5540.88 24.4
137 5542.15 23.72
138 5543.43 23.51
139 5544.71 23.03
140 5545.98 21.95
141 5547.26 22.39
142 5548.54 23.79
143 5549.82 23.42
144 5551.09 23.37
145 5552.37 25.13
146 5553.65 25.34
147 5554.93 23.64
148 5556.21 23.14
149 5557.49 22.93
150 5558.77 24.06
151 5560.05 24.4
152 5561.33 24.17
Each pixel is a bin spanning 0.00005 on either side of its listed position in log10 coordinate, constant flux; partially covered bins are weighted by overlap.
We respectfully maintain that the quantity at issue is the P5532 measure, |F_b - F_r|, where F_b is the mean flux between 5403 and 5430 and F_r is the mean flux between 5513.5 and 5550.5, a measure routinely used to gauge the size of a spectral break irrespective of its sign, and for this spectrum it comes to 3.1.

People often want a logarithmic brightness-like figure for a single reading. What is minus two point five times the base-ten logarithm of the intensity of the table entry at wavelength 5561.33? -3.46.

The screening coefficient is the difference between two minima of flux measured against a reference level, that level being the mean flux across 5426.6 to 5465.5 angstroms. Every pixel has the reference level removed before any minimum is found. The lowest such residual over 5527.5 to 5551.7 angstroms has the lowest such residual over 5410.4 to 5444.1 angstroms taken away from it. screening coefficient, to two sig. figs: -1.3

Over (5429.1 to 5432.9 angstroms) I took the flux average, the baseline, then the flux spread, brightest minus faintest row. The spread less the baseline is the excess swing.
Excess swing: -25.0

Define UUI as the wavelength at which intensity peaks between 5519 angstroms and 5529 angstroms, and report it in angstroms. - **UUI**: 5526.86 angstroms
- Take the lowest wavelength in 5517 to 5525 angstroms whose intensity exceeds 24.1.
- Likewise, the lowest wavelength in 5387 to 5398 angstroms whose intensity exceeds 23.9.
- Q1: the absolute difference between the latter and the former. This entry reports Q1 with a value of 130.6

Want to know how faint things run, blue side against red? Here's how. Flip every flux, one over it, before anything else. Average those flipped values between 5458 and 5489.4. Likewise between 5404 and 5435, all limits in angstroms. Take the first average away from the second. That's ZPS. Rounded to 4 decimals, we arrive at -0.0048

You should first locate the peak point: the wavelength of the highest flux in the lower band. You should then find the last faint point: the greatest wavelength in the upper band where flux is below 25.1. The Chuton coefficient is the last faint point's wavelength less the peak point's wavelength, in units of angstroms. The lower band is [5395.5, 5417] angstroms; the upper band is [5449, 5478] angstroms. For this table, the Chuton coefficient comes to 76.4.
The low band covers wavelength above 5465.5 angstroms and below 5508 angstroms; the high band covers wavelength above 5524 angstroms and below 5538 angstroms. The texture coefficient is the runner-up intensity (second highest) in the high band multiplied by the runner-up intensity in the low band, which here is 652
